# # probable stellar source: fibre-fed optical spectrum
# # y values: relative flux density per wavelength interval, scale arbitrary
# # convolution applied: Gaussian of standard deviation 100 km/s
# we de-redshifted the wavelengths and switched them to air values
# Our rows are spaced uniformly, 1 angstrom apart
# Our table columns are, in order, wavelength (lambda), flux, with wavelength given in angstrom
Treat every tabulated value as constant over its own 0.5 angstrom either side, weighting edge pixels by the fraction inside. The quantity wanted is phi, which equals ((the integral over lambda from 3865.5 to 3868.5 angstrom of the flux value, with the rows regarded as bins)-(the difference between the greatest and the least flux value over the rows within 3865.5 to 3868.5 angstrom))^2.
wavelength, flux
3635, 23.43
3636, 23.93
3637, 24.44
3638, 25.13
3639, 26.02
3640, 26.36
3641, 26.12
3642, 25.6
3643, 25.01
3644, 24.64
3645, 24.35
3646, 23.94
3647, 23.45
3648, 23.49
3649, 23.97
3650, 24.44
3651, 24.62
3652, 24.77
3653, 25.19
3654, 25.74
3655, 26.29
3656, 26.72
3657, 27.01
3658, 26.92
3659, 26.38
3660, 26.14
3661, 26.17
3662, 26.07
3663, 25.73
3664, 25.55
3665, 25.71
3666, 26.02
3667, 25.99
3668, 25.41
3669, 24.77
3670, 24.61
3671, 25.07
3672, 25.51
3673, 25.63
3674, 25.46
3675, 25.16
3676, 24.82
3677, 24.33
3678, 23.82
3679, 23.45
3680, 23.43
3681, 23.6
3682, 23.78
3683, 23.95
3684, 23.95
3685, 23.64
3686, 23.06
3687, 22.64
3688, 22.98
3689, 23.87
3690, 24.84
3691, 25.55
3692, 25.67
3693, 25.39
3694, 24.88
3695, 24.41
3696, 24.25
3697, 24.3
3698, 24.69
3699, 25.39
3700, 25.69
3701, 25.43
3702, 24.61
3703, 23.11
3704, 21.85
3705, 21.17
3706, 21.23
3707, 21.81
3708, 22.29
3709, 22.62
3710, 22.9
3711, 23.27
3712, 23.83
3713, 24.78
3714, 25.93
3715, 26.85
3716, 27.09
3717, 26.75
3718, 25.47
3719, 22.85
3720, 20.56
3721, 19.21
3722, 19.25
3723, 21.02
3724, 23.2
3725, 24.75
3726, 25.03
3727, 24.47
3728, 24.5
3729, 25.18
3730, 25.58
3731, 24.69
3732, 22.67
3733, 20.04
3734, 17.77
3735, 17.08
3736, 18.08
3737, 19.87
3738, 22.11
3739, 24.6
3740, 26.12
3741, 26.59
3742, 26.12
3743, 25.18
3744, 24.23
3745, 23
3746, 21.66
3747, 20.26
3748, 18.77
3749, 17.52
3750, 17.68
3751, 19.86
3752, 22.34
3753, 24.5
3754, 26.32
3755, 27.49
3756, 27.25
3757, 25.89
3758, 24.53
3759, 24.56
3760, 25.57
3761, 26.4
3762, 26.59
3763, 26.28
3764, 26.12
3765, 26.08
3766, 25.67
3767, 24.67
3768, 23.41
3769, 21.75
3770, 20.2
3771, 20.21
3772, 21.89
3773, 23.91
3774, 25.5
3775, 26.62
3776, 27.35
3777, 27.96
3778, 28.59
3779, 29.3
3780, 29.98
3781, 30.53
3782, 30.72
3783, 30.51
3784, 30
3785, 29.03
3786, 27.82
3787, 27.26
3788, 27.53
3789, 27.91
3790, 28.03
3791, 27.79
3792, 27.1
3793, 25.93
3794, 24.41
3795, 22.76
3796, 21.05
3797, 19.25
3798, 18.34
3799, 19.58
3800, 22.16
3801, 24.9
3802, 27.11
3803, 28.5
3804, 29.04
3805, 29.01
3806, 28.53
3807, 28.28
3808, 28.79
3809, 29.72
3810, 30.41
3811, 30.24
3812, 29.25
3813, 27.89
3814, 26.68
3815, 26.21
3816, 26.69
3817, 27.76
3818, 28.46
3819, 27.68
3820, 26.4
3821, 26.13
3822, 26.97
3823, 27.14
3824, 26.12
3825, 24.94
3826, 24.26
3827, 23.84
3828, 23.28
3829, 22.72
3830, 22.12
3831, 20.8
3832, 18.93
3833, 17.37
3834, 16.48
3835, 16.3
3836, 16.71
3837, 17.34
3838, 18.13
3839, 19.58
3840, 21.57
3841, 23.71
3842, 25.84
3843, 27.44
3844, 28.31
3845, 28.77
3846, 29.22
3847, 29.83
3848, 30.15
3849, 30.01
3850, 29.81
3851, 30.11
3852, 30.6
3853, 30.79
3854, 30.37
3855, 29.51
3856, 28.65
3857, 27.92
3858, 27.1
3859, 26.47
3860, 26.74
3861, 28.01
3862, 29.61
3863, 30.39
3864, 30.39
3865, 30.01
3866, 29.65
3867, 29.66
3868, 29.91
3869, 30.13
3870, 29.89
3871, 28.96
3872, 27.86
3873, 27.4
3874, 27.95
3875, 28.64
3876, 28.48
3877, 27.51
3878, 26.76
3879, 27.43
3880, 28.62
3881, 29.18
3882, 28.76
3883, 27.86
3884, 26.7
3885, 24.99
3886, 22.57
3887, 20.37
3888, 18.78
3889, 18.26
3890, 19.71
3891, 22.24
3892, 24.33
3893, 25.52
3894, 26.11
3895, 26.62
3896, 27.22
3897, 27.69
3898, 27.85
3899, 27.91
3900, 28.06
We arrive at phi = 7914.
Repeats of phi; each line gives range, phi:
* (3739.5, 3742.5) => 6140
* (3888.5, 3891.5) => 3162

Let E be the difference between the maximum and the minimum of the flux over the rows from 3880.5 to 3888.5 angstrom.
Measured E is 10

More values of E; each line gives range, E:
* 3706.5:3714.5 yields 4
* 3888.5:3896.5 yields 9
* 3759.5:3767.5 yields 2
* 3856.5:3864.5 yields 4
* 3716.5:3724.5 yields 8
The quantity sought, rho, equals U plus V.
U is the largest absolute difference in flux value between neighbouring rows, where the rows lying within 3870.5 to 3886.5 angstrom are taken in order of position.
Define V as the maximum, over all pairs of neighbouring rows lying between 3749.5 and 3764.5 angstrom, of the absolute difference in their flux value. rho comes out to 4.9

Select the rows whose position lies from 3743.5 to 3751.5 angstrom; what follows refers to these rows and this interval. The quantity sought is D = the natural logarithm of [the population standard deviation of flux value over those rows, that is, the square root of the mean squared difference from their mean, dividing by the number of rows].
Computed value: 0.83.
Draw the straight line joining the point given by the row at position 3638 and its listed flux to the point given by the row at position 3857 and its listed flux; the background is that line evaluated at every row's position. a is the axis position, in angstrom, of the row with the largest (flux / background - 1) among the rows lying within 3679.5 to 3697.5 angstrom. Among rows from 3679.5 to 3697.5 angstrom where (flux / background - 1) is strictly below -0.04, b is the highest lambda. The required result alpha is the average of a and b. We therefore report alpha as 3694.5 angstrom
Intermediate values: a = 3692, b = 3697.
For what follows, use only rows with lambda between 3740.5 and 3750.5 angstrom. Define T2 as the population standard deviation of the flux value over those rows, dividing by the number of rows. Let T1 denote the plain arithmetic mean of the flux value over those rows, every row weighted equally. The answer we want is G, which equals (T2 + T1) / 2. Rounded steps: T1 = 22.1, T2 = 3.3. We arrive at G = 12.7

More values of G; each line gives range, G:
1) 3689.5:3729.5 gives 12.9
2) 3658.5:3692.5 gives 12.9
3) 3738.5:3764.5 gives 13.5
